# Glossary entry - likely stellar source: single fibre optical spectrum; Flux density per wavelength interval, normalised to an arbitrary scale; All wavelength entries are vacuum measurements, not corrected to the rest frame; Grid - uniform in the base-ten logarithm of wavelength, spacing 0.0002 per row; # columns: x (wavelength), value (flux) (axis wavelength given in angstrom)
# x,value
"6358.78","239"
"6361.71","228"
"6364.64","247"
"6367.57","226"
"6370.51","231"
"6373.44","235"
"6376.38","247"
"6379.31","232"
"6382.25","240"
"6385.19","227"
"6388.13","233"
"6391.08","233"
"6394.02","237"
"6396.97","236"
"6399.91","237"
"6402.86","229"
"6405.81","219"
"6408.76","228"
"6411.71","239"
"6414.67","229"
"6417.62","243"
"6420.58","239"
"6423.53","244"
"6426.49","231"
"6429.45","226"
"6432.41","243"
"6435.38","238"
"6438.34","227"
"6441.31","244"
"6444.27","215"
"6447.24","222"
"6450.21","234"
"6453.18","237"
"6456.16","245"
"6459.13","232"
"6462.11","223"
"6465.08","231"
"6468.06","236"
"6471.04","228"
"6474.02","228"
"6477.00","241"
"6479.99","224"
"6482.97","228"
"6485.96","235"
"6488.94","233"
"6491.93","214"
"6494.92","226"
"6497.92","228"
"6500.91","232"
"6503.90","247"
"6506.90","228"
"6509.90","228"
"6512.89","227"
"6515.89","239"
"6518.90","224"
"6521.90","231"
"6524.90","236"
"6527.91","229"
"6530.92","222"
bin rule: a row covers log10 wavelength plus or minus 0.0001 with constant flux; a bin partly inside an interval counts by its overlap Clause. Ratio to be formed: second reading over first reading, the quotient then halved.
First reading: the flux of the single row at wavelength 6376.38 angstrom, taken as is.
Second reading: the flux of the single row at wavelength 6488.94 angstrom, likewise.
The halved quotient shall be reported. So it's 0.472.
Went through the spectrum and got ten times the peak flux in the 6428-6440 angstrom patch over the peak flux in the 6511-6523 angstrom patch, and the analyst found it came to 10.17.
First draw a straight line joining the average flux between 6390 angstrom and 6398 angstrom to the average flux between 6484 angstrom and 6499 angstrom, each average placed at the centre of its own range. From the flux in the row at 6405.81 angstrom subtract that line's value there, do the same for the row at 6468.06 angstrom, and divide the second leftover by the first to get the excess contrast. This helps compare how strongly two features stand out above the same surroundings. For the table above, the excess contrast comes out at -0.4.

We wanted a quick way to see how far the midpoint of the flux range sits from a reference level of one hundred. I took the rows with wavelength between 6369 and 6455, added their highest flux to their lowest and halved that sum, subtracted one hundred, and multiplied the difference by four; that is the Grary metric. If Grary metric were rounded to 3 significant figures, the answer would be 524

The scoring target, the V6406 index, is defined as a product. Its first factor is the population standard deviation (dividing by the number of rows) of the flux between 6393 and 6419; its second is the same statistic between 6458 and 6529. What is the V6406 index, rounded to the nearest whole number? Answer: 45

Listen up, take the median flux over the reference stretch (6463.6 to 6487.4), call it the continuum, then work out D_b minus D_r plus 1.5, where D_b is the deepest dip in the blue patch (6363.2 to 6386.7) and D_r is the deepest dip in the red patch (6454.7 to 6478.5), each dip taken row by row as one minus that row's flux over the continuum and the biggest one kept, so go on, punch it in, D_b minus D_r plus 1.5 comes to 1.49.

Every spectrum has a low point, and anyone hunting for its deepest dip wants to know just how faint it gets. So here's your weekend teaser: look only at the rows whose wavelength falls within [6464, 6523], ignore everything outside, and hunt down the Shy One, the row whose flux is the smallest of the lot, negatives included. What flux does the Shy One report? 214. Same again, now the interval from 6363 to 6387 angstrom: 226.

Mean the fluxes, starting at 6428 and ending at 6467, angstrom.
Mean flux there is 232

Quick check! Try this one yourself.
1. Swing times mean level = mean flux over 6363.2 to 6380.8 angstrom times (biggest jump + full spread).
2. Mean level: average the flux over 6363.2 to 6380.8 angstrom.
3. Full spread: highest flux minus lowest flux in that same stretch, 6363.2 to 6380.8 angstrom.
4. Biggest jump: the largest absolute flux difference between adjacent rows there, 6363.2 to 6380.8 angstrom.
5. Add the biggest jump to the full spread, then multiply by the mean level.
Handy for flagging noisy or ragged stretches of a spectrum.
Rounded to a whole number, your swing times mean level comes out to 9926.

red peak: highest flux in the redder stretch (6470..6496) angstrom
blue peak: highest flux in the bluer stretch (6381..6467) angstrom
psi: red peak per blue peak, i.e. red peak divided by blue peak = 0.98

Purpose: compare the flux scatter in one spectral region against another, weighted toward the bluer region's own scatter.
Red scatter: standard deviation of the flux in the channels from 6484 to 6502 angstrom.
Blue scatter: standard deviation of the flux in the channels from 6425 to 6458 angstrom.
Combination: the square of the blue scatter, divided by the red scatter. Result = 12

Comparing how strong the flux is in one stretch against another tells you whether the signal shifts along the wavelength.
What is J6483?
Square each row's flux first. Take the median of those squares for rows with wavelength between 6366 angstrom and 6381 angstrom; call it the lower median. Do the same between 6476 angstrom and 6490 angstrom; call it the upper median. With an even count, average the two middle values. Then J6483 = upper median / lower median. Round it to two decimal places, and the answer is 1.01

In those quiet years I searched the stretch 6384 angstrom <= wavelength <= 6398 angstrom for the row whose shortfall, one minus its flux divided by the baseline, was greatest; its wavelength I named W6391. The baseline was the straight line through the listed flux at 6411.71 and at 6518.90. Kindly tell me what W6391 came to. 6385.19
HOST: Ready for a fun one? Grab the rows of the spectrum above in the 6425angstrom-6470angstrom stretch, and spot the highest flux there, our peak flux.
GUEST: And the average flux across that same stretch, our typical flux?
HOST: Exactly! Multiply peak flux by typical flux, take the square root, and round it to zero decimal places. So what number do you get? 239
